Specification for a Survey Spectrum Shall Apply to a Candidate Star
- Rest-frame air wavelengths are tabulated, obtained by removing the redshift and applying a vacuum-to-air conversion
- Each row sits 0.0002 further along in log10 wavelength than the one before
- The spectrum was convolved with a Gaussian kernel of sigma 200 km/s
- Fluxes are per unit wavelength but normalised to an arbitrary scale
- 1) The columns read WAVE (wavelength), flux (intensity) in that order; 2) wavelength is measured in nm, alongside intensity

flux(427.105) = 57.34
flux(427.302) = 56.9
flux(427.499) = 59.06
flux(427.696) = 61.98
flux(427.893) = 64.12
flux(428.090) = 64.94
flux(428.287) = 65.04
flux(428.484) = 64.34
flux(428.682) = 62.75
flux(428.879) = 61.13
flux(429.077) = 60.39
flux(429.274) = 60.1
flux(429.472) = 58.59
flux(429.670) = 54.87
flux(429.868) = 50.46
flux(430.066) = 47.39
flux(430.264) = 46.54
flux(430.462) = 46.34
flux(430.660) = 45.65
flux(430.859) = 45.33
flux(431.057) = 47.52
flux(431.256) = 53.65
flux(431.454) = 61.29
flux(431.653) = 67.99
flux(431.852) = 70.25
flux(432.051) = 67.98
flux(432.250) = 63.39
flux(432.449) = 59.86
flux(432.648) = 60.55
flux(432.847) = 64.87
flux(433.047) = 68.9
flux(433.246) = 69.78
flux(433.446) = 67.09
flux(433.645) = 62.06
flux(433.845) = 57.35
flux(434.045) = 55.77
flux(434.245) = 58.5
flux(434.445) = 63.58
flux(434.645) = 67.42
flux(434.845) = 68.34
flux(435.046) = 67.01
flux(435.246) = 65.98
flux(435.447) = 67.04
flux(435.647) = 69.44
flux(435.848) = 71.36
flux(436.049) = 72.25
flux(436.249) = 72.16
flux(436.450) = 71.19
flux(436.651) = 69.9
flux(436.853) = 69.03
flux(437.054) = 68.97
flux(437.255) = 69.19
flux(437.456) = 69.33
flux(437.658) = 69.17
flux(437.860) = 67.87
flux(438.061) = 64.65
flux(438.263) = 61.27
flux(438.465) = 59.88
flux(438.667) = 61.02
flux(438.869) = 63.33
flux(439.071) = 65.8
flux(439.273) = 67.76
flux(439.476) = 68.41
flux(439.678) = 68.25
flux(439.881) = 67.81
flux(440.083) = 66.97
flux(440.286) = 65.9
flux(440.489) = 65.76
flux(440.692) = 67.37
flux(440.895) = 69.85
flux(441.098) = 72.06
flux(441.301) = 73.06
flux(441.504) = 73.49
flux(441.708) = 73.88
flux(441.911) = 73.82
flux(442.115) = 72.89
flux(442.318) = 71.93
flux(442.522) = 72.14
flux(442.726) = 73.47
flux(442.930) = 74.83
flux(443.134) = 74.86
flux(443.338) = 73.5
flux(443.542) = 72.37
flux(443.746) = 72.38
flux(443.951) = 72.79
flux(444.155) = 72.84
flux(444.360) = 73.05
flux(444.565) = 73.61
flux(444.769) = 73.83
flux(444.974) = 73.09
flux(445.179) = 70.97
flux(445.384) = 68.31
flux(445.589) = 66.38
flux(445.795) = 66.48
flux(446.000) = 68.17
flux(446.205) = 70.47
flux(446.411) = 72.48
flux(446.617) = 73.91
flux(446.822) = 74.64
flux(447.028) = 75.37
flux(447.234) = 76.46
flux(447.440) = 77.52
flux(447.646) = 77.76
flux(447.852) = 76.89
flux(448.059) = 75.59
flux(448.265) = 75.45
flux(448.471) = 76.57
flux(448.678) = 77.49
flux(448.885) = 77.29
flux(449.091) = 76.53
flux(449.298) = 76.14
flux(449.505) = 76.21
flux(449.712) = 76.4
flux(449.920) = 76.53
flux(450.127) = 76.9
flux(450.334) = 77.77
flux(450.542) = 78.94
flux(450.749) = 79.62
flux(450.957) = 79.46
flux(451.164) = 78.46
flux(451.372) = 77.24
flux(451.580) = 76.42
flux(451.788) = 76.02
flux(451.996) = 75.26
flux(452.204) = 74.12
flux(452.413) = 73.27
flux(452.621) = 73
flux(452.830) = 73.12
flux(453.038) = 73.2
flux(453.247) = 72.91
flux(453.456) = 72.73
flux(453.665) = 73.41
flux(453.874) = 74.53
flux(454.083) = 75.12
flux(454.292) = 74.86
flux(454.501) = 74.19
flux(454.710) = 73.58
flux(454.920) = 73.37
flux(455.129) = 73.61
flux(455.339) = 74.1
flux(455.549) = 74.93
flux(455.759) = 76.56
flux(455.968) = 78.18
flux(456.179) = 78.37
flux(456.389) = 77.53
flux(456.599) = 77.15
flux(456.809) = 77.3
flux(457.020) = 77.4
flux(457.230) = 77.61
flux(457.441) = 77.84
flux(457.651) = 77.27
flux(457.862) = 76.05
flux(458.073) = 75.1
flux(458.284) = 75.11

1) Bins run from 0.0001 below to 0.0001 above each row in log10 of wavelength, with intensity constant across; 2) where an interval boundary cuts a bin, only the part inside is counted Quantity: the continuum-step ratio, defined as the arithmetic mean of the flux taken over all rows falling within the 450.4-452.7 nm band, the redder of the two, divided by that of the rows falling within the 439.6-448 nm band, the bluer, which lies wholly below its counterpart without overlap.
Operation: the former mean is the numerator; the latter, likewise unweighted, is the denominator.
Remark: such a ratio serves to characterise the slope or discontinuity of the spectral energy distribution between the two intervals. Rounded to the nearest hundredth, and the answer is 1.06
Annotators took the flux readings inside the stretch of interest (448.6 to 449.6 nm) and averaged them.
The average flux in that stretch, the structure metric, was 76.7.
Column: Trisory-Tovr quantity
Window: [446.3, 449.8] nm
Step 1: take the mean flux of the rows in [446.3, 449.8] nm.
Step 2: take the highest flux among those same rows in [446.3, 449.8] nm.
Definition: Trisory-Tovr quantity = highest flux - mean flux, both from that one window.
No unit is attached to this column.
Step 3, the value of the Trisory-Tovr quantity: 1.7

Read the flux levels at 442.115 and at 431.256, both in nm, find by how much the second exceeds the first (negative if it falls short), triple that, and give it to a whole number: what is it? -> -58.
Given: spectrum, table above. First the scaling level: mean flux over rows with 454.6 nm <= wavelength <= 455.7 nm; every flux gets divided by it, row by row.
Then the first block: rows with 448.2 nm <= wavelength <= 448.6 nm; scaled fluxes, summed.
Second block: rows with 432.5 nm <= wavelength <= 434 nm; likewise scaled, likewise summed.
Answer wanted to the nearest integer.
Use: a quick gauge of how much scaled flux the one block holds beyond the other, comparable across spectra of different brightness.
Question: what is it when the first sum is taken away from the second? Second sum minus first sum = 4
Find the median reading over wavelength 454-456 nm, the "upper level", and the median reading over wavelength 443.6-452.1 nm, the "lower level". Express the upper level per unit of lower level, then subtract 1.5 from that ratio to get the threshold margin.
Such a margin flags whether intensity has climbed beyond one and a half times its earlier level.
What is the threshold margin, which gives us -0.52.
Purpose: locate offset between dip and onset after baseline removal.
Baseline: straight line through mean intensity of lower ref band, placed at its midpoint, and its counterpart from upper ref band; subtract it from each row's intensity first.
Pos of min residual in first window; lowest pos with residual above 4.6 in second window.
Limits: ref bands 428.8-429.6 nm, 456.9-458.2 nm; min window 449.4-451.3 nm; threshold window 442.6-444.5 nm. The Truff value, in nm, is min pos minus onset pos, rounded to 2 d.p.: 6.78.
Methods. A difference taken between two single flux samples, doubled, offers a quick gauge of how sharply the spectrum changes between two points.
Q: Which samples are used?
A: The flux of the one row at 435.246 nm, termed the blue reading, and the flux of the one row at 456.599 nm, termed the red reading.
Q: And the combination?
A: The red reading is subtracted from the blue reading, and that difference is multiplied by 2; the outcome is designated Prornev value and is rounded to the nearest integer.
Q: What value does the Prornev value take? -22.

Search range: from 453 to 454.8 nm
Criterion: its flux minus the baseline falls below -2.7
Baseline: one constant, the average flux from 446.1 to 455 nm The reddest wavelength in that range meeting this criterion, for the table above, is 453.456 nm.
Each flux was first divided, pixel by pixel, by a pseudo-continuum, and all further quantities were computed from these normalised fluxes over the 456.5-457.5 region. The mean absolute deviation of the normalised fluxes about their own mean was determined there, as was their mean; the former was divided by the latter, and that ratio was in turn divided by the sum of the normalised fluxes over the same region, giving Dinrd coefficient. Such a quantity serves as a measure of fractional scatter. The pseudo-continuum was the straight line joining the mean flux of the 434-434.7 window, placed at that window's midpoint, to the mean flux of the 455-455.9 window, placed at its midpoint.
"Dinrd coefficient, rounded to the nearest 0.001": 0.000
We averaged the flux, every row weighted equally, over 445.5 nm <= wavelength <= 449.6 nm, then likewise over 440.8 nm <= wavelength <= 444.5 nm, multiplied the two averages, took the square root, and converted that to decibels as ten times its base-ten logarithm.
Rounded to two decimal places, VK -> 18.67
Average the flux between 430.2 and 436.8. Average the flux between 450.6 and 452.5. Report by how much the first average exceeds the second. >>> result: -14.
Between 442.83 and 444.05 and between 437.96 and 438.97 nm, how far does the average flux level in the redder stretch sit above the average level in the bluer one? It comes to 11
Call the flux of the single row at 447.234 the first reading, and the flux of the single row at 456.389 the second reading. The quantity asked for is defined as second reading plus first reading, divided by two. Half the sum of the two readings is 77.0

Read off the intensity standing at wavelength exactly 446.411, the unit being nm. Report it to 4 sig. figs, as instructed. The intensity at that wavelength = 72.48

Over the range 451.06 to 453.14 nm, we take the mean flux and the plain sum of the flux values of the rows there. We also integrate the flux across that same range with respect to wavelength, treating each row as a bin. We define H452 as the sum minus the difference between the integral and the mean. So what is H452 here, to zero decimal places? 669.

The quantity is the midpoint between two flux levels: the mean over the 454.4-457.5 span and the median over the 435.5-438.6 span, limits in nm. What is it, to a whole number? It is 73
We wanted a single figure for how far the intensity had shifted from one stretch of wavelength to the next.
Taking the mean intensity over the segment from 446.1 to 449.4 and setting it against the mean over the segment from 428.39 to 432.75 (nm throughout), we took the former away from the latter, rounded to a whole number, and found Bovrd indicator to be -19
